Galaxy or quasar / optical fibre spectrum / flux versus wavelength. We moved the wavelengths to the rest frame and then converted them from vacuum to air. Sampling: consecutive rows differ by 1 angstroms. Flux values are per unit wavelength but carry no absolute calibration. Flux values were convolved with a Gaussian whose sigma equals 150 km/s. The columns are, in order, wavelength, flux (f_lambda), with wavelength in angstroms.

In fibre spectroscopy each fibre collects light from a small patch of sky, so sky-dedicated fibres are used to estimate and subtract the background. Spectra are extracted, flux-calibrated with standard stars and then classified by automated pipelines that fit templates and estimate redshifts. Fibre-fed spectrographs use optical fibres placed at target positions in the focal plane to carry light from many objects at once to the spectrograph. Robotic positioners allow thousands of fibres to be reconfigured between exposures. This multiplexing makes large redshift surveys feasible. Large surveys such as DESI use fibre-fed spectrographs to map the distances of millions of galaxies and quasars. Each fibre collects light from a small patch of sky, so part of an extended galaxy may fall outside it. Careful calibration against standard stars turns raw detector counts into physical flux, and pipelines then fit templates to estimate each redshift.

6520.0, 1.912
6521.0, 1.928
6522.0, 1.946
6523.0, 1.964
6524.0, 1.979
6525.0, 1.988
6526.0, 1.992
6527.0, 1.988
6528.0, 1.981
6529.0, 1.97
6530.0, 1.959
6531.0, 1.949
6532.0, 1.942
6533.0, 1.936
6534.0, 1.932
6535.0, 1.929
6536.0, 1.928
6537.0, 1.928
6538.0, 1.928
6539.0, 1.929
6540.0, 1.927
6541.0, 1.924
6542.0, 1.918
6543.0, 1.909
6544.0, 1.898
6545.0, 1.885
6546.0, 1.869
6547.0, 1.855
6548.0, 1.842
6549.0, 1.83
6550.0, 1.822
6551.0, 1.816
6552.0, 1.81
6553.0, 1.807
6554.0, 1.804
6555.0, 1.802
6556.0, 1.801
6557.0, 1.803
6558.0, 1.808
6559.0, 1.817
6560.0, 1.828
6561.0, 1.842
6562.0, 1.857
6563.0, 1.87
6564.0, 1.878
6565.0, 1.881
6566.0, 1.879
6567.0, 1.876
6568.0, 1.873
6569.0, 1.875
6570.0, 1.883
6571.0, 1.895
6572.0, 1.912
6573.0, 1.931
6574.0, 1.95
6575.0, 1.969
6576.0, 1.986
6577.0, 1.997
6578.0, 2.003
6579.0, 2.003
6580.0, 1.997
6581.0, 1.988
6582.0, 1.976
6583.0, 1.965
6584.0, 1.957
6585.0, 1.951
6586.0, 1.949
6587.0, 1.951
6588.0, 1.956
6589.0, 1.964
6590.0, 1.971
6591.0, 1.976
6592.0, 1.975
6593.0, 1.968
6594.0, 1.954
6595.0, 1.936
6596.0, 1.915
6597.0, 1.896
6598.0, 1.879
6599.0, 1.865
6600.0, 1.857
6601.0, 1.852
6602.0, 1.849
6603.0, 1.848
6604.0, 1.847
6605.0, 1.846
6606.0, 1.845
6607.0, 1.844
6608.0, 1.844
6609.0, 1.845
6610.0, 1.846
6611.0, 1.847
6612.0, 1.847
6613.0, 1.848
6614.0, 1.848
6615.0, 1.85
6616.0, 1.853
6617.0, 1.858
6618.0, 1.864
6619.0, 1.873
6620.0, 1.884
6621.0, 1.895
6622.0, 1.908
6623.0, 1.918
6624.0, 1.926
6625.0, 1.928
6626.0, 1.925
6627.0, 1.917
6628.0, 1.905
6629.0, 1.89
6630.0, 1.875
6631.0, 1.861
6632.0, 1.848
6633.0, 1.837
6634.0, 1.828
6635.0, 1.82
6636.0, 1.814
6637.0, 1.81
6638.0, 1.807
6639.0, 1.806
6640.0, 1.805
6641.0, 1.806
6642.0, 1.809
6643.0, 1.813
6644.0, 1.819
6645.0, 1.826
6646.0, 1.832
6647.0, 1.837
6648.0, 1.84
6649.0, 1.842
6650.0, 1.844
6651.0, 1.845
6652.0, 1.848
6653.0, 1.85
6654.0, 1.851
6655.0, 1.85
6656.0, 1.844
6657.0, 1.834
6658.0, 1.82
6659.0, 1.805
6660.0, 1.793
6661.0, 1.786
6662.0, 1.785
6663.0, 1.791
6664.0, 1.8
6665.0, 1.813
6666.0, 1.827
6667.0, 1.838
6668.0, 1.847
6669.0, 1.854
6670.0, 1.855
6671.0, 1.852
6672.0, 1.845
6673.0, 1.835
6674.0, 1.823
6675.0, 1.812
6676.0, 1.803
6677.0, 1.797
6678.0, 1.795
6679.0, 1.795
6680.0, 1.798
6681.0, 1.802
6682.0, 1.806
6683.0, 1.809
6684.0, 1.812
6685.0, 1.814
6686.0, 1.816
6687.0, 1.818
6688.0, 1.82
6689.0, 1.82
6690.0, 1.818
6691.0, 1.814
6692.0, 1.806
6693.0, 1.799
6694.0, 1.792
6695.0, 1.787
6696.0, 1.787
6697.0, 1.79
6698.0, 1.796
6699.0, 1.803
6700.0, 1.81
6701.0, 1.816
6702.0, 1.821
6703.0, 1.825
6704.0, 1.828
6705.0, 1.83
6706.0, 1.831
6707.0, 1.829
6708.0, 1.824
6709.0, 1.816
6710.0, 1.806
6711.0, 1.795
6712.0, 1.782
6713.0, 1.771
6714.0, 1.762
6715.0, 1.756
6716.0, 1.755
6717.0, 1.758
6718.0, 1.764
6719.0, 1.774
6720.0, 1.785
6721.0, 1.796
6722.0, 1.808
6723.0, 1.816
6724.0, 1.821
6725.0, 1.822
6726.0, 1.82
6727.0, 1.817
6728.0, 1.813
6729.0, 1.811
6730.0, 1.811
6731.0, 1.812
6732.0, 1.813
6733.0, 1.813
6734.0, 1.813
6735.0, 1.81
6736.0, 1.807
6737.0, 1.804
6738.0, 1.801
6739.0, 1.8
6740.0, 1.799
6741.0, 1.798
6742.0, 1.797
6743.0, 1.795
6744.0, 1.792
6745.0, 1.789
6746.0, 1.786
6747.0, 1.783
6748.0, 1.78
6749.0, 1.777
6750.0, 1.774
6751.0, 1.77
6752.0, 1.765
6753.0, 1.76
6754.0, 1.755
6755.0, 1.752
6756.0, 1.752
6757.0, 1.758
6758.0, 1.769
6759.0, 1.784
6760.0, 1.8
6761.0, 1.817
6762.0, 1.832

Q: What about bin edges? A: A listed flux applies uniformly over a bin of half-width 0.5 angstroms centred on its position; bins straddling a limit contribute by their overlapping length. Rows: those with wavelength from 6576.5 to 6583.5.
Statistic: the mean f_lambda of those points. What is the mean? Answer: 1.99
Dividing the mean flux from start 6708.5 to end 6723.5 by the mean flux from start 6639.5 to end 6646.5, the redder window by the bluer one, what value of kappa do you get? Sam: 0.982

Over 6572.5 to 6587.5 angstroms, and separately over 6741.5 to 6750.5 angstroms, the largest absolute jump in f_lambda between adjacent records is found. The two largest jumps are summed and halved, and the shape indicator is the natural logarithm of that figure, -4.51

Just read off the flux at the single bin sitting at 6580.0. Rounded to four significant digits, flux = 1.997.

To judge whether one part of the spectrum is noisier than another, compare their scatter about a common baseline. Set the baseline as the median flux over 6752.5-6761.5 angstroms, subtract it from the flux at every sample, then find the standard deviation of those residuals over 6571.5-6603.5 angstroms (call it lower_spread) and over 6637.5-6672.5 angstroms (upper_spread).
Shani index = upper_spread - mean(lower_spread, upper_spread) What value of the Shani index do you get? -0.013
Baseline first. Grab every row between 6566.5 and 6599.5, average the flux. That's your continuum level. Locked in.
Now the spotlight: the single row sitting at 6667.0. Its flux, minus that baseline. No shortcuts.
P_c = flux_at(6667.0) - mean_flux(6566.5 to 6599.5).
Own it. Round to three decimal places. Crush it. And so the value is -0.106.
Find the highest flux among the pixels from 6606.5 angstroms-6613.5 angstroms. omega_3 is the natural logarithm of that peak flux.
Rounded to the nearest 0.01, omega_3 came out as 0.61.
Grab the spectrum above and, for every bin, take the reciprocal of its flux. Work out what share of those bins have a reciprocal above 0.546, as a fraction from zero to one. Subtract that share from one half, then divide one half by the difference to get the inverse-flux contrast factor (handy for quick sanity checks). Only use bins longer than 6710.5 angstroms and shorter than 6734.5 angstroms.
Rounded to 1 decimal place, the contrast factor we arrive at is -1.0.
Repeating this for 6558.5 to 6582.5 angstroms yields 1.2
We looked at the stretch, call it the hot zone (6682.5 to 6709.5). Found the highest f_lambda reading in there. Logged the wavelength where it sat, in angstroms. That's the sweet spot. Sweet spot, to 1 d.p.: 6706.0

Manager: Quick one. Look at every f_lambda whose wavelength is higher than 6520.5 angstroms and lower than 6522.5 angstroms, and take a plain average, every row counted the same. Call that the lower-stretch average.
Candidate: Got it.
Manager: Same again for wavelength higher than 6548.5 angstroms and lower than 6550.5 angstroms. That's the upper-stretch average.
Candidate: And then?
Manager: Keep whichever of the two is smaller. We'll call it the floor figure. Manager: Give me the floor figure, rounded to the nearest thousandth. 1.826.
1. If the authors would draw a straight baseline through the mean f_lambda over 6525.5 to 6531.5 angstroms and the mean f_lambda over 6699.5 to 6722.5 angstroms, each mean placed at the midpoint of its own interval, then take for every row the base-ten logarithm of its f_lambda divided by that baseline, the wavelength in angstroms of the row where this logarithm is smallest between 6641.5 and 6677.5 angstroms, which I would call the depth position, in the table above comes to 6662.0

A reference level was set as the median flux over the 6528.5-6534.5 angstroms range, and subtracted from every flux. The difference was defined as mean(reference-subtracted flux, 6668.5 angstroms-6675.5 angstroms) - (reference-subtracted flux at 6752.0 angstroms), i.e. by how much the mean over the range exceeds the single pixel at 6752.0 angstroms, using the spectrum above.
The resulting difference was 0.07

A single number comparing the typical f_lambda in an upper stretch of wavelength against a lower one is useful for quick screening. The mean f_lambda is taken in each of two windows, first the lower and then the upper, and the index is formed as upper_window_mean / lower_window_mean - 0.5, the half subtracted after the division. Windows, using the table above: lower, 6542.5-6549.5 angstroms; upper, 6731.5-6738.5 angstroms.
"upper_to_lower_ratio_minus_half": 0.47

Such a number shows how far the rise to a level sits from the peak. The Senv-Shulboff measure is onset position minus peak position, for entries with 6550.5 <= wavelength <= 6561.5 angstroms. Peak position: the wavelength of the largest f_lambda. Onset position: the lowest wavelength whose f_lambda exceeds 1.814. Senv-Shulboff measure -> -10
